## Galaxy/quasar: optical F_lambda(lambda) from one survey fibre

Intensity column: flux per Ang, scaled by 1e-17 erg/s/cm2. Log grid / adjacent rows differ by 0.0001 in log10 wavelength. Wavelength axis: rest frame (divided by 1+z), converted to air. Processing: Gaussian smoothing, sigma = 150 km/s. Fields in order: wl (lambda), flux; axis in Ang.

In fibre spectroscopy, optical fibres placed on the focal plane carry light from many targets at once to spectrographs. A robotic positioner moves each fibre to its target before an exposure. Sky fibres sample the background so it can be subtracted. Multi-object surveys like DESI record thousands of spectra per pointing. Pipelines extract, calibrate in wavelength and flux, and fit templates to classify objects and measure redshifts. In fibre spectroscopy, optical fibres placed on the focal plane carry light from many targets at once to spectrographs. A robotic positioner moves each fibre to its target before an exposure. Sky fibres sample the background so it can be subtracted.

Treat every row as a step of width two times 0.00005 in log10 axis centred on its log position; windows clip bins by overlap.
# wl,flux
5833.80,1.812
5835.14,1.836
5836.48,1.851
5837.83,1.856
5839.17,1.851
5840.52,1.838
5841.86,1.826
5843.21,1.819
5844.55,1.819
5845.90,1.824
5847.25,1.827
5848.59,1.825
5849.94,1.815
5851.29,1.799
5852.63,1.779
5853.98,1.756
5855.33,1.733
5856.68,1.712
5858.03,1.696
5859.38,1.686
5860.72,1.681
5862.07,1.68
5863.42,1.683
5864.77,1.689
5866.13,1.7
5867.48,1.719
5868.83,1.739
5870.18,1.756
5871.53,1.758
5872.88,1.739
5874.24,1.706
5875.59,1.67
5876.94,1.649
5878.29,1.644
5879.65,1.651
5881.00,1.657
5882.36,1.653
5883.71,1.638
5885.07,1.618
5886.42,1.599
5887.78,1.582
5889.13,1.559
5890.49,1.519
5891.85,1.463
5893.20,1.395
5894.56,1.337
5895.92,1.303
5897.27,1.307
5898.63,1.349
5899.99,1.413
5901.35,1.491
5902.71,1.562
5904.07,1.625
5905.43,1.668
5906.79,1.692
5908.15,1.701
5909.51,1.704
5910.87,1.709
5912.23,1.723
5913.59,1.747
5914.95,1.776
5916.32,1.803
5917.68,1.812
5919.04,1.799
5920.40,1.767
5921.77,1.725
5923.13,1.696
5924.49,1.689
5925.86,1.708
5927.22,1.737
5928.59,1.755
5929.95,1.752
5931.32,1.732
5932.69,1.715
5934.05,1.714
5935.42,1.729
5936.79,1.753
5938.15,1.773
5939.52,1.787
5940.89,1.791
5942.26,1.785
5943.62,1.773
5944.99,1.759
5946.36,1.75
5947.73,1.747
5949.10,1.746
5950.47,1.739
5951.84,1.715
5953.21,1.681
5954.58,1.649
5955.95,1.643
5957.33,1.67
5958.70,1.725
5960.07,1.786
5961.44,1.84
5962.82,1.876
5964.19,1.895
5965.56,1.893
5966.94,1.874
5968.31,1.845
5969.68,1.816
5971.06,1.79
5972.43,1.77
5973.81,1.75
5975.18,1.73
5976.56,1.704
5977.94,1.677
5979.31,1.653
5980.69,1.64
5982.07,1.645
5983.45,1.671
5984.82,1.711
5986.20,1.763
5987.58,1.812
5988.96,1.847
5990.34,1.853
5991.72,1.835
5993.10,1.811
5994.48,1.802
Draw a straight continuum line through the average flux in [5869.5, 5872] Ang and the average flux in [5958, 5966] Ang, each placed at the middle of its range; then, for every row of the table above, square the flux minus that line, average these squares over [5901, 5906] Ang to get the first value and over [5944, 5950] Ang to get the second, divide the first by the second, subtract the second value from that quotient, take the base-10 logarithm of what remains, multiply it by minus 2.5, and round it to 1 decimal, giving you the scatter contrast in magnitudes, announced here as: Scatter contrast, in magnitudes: -2.3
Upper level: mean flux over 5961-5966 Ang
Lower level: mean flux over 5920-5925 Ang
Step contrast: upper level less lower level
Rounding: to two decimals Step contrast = 0.16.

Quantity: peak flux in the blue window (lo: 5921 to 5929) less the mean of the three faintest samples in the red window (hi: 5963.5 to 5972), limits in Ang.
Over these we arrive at -0.06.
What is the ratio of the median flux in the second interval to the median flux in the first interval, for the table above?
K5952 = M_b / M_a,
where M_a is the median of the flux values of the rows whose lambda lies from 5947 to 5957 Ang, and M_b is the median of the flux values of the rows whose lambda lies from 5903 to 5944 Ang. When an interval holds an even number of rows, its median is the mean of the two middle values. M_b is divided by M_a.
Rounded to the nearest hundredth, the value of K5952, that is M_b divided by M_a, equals 1.01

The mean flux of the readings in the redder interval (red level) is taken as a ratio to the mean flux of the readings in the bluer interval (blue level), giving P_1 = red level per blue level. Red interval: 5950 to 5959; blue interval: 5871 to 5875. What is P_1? 0.97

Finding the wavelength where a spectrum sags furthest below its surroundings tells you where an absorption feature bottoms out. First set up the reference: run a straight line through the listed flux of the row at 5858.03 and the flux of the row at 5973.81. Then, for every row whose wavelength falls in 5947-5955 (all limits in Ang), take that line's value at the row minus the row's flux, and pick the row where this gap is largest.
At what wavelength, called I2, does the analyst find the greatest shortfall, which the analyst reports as 5954.58 Ang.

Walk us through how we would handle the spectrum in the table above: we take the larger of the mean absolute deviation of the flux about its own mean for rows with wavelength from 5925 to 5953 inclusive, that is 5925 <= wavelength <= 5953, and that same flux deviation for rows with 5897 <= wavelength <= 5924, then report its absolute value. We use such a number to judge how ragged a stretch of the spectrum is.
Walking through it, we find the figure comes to 0.117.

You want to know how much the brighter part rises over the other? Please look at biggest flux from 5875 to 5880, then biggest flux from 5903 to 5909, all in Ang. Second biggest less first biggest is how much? 0.03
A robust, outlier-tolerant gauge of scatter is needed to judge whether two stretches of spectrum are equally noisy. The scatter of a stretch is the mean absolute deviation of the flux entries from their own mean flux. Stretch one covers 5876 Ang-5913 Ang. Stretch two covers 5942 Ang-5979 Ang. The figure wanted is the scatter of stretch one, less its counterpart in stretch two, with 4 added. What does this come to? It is 4.05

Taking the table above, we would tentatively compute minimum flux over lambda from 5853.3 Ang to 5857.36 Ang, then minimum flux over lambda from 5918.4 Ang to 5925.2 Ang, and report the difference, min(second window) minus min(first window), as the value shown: -0.02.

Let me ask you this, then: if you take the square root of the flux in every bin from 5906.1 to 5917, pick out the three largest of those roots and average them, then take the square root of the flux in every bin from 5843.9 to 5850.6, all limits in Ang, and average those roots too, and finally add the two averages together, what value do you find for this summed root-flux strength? 2.68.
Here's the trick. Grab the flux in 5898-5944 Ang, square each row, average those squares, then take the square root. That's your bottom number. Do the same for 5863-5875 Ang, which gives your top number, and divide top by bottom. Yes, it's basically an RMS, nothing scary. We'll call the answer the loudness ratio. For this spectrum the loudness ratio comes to 1.01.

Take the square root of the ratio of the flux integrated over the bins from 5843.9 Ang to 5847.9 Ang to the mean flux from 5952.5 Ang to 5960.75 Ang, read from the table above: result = 2.1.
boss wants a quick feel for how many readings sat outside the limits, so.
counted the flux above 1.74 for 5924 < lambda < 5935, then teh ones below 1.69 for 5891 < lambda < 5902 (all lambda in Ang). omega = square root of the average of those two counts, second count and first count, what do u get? 2.2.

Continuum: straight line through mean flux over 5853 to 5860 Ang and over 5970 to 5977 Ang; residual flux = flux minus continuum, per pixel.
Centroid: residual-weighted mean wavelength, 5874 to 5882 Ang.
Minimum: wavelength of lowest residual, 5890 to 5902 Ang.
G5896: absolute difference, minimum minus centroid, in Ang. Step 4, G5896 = 17.7 Ang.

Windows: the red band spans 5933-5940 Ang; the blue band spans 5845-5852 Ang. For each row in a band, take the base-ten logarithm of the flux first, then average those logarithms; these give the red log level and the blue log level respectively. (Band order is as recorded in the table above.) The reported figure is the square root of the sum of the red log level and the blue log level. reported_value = 0.709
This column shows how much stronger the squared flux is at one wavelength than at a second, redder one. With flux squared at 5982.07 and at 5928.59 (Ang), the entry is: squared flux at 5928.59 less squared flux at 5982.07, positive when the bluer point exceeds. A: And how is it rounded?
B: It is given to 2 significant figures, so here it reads 0.37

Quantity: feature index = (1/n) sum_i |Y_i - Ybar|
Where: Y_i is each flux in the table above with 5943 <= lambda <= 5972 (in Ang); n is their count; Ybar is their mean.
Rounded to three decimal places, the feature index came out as 0.064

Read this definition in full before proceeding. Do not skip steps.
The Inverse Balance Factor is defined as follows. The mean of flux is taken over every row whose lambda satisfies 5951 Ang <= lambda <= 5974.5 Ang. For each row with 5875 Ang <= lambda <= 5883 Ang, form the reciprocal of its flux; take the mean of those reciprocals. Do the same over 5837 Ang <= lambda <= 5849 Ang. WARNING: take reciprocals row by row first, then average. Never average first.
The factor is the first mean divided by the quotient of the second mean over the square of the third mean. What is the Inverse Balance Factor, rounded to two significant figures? 0.88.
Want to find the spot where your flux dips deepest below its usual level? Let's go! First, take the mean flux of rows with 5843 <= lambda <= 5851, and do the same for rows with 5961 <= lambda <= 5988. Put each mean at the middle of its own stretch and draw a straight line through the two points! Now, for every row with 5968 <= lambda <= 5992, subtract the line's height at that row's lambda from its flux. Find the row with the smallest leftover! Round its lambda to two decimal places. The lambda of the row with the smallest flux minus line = 5980.69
